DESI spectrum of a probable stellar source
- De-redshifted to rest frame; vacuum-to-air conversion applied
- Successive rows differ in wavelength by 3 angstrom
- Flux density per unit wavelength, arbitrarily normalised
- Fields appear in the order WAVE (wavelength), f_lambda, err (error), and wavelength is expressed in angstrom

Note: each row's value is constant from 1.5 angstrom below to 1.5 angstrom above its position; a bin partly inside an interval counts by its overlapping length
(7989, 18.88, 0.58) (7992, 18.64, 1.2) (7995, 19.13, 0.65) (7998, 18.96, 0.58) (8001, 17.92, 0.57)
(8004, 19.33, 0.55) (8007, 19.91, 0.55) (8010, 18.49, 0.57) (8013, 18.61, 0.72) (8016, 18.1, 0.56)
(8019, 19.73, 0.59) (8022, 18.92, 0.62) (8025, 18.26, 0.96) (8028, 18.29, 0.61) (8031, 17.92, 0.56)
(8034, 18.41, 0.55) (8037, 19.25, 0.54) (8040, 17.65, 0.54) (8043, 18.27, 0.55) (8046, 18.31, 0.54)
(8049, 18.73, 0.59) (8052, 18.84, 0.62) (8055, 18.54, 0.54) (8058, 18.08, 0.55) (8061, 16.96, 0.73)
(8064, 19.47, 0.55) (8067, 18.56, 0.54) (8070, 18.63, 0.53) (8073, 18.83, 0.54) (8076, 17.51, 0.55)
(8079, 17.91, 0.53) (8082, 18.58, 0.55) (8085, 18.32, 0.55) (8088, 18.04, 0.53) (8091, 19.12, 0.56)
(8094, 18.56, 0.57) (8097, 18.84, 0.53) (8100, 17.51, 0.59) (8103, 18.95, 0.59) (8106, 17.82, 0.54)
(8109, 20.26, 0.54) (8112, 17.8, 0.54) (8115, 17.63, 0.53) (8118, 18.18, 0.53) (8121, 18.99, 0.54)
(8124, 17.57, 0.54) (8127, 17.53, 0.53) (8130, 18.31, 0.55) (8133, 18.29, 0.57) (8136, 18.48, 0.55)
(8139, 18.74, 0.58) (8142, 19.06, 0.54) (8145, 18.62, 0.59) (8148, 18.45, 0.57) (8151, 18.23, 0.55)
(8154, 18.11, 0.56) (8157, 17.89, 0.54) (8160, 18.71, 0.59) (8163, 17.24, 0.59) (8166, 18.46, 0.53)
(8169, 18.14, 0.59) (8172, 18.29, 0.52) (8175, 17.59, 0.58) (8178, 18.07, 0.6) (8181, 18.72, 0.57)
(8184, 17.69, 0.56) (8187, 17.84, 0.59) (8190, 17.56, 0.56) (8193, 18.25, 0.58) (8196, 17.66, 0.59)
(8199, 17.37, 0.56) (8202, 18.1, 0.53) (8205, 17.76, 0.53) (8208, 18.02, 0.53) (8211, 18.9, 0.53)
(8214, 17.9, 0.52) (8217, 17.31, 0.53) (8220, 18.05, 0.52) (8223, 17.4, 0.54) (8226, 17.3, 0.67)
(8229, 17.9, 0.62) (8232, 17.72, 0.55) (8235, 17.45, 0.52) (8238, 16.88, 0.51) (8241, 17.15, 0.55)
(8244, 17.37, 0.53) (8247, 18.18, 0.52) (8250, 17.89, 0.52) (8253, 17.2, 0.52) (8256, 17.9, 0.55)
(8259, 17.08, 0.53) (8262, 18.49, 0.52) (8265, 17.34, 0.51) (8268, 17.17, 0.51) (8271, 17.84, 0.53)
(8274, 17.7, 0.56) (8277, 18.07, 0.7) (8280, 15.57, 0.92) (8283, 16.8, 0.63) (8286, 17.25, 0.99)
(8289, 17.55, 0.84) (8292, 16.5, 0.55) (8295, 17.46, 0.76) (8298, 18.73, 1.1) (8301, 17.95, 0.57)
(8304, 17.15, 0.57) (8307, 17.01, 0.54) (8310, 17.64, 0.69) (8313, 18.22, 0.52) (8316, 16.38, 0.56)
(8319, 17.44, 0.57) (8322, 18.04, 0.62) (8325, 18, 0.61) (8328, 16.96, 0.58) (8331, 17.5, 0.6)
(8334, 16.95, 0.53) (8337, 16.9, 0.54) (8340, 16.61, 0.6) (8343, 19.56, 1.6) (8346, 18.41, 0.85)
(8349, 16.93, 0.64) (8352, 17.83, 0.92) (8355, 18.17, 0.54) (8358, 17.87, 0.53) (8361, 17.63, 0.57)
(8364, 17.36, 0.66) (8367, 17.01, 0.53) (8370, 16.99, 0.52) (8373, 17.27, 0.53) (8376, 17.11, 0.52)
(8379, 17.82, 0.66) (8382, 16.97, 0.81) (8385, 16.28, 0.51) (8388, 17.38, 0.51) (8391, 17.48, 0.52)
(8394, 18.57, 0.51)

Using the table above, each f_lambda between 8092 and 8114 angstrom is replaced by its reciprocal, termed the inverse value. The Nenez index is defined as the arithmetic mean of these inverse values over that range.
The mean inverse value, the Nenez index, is 0.0541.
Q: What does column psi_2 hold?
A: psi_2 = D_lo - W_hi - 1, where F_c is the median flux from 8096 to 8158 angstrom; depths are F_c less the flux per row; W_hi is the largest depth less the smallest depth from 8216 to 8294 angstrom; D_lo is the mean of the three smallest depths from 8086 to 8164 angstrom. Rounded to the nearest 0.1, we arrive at -5.1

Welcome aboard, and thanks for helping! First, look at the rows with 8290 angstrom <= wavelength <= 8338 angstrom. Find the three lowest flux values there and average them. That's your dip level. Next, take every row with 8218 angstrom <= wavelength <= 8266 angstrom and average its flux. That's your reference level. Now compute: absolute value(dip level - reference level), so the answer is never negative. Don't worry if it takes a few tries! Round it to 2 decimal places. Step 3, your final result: 0.99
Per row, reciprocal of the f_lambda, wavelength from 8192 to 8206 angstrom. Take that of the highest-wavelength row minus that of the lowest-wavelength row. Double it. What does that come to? 0.003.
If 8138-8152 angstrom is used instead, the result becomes 0.003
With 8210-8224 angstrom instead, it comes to 0.009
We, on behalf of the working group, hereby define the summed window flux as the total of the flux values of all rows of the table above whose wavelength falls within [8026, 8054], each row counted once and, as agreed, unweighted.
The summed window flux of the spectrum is 166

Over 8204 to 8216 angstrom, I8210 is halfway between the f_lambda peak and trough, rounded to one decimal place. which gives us 18.3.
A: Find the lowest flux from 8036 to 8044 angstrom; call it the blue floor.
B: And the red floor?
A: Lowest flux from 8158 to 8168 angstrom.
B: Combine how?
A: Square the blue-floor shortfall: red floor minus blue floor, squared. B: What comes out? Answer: 0.17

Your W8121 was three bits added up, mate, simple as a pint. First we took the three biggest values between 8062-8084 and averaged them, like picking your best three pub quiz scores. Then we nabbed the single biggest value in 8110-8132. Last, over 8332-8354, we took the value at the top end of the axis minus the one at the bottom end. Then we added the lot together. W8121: 38.8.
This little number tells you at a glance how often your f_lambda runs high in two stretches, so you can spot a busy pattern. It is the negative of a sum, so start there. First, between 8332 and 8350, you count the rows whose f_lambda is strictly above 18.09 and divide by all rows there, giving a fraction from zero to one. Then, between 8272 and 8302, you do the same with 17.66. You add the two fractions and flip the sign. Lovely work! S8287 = -0.73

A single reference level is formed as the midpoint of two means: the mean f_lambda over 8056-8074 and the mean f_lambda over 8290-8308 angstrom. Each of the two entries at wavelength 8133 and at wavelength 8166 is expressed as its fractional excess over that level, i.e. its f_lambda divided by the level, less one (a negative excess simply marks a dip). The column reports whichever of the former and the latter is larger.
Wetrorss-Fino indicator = 0.029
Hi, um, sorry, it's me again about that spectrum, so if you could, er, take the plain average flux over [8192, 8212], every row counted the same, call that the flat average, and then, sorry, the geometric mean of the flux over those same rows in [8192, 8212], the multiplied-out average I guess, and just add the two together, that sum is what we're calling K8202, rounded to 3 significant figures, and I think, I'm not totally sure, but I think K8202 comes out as 36.0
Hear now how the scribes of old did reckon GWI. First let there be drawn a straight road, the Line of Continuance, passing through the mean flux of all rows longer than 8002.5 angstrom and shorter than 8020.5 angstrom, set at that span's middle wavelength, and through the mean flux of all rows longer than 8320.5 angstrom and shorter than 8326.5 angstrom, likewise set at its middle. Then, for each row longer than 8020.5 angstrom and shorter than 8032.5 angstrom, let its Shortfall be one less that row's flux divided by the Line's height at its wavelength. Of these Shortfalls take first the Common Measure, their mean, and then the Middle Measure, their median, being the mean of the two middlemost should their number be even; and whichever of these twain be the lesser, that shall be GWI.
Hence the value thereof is 0.033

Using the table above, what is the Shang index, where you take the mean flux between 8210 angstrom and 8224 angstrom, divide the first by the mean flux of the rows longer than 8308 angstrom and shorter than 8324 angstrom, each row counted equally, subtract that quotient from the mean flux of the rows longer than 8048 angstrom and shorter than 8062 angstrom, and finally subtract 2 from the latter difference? 15.2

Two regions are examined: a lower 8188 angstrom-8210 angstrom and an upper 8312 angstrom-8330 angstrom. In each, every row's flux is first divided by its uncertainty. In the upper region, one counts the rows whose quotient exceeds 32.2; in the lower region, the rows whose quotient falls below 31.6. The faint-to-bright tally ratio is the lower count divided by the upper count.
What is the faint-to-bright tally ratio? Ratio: 4.0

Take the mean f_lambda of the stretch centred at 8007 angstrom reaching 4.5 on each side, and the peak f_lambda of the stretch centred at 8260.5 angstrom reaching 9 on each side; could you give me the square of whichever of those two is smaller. 342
